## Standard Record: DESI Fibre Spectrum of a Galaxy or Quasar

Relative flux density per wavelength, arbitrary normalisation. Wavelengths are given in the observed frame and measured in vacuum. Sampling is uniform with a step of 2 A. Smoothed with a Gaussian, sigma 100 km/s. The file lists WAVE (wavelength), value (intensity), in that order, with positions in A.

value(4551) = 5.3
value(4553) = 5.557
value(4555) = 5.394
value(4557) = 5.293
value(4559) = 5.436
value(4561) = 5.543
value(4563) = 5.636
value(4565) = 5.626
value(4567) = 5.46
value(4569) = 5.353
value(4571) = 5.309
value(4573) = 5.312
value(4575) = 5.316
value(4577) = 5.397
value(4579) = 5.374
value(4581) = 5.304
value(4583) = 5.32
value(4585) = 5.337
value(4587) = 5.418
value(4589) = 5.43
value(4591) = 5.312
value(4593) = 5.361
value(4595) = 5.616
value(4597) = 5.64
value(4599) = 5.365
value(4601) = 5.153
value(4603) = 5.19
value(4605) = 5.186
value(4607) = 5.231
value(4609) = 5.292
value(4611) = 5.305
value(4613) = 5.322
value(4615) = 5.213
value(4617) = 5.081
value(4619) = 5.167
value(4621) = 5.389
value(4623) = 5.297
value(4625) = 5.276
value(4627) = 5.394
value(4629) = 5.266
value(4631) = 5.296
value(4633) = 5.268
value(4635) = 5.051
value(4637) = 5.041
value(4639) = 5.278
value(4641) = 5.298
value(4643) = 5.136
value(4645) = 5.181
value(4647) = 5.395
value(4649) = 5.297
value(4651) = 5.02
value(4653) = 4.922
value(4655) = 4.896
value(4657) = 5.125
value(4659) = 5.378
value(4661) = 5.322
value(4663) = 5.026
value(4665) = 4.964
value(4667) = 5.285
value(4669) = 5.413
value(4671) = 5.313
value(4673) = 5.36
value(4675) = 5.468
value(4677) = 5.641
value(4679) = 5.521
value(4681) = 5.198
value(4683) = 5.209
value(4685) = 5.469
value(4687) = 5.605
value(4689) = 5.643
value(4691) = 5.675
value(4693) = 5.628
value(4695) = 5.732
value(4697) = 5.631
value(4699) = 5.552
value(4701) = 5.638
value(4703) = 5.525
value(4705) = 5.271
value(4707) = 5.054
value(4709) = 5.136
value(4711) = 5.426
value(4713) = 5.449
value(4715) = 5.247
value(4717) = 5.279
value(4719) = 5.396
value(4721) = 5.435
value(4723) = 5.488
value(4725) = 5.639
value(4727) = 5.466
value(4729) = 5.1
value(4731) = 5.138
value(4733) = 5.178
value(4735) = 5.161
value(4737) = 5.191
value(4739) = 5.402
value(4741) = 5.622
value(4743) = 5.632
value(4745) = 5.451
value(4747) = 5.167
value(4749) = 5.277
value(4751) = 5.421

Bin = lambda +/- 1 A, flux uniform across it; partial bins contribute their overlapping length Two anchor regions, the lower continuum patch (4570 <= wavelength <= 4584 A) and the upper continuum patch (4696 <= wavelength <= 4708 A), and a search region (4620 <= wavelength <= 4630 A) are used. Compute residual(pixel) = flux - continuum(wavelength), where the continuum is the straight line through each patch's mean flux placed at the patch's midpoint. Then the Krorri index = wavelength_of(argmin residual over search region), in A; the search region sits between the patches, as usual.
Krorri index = 4629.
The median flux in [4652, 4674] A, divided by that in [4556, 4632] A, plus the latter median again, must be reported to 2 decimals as 6.31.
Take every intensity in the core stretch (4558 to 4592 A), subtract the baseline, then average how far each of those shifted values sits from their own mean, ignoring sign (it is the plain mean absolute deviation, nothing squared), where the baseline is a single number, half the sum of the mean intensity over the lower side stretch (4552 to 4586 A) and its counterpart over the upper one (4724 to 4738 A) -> 0.08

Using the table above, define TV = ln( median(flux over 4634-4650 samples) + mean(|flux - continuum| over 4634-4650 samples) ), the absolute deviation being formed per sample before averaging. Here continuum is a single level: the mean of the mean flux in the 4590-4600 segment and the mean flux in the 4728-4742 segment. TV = 1.68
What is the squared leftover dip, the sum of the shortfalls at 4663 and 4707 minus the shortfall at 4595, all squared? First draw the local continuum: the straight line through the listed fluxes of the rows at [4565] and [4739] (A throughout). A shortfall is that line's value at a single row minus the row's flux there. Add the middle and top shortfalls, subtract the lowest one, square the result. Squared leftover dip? 0.80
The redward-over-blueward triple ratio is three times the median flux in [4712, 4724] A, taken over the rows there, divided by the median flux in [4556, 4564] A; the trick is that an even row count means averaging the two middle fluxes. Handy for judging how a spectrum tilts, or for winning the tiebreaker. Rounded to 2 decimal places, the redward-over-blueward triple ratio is 2.96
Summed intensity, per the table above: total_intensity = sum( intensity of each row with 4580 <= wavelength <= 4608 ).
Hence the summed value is 74.9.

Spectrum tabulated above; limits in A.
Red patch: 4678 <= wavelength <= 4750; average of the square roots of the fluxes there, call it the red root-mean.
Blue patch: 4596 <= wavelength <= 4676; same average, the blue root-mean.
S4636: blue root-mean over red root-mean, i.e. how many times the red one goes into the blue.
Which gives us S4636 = 0.98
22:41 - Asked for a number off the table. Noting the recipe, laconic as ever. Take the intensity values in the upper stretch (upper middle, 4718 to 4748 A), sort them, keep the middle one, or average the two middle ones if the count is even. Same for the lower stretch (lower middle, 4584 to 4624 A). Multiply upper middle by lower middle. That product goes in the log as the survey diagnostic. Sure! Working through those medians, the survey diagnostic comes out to 28.7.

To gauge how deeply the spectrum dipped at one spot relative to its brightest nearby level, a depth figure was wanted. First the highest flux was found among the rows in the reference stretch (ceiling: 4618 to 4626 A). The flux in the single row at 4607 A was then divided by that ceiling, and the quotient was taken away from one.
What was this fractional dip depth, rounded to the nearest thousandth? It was 0.029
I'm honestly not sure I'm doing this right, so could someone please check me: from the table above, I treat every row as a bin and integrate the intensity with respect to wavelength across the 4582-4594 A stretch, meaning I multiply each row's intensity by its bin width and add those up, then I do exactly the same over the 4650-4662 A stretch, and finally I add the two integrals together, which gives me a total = 126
